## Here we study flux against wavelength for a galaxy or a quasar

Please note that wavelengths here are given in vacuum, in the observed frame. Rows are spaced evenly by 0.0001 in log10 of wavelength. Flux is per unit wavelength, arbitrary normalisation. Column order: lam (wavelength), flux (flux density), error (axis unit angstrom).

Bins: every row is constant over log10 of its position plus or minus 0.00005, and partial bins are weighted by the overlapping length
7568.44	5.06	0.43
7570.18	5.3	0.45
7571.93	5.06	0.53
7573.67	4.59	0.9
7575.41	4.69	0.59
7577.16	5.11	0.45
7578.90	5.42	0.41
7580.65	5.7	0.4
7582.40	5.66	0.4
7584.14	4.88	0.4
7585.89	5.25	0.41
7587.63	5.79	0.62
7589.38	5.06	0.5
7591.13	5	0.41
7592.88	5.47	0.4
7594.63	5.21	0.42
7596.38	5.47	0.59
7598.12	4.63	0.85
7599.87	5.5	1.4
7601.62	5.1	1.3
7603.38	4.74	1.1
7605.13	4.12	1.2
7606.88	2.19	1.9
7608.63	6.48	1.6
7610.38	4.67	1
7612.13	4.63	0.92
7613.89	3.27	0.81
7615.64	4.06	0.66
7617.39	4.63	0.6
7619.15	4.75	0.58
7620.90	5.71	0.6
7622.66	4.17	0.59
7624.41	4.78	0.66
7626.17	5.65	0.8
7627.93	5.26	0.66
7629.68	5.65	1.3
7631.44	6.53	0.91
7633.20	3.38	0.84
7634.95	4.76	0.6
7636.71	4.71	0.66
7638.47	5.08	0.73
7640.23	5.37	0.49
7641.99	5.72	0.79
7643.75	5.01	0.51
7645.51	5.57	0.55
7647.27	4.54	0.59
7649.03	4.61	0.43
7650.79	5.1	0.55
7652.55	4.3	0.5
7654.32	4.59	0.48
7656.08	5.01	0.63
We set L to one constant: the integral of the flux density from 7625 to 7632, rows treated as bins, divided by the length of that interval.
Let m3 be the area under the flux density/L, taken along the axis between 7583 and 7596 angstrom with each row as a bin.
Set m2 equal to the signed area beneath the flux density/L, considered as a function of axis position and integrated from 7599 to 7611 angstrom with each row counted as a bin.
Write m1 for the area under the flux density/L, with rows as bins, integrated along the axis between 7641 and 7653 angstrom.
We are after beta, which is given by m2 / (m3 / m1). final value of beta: 8.7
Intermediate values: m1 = 10.6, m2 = 9.9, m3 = 12.0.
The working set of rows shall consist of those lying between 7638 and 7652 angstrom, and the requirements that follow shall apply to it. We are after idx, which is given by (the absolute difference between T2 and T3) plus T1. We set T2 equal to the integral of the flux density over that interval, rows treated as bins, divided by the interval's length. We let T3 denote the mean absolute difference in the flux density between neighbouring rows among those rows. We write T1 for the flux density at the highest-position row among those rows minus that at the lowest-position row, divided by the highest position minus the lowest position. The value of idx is 4.6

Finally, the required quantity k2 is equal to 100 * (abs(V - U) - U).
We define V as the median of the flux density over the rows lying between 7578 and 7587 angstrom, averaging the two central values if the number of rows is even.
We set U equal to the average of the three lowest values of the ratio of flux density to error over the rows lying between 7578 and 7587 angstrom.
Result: -542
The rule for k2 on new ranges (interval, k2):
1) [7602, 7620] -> -112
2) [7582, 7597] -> -525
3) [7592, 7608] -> -57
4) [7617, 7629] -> -478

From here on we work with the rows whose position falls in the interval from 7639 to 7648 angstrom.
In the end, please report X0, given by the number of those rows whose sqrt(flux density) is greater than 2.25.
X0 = 3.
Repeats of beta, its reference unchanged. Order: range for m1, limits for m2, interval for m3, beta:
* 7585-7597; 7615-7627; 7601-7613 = 11.9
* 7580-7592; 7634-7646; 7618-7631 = 10.3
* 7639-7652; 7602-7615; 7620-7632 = 10.2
